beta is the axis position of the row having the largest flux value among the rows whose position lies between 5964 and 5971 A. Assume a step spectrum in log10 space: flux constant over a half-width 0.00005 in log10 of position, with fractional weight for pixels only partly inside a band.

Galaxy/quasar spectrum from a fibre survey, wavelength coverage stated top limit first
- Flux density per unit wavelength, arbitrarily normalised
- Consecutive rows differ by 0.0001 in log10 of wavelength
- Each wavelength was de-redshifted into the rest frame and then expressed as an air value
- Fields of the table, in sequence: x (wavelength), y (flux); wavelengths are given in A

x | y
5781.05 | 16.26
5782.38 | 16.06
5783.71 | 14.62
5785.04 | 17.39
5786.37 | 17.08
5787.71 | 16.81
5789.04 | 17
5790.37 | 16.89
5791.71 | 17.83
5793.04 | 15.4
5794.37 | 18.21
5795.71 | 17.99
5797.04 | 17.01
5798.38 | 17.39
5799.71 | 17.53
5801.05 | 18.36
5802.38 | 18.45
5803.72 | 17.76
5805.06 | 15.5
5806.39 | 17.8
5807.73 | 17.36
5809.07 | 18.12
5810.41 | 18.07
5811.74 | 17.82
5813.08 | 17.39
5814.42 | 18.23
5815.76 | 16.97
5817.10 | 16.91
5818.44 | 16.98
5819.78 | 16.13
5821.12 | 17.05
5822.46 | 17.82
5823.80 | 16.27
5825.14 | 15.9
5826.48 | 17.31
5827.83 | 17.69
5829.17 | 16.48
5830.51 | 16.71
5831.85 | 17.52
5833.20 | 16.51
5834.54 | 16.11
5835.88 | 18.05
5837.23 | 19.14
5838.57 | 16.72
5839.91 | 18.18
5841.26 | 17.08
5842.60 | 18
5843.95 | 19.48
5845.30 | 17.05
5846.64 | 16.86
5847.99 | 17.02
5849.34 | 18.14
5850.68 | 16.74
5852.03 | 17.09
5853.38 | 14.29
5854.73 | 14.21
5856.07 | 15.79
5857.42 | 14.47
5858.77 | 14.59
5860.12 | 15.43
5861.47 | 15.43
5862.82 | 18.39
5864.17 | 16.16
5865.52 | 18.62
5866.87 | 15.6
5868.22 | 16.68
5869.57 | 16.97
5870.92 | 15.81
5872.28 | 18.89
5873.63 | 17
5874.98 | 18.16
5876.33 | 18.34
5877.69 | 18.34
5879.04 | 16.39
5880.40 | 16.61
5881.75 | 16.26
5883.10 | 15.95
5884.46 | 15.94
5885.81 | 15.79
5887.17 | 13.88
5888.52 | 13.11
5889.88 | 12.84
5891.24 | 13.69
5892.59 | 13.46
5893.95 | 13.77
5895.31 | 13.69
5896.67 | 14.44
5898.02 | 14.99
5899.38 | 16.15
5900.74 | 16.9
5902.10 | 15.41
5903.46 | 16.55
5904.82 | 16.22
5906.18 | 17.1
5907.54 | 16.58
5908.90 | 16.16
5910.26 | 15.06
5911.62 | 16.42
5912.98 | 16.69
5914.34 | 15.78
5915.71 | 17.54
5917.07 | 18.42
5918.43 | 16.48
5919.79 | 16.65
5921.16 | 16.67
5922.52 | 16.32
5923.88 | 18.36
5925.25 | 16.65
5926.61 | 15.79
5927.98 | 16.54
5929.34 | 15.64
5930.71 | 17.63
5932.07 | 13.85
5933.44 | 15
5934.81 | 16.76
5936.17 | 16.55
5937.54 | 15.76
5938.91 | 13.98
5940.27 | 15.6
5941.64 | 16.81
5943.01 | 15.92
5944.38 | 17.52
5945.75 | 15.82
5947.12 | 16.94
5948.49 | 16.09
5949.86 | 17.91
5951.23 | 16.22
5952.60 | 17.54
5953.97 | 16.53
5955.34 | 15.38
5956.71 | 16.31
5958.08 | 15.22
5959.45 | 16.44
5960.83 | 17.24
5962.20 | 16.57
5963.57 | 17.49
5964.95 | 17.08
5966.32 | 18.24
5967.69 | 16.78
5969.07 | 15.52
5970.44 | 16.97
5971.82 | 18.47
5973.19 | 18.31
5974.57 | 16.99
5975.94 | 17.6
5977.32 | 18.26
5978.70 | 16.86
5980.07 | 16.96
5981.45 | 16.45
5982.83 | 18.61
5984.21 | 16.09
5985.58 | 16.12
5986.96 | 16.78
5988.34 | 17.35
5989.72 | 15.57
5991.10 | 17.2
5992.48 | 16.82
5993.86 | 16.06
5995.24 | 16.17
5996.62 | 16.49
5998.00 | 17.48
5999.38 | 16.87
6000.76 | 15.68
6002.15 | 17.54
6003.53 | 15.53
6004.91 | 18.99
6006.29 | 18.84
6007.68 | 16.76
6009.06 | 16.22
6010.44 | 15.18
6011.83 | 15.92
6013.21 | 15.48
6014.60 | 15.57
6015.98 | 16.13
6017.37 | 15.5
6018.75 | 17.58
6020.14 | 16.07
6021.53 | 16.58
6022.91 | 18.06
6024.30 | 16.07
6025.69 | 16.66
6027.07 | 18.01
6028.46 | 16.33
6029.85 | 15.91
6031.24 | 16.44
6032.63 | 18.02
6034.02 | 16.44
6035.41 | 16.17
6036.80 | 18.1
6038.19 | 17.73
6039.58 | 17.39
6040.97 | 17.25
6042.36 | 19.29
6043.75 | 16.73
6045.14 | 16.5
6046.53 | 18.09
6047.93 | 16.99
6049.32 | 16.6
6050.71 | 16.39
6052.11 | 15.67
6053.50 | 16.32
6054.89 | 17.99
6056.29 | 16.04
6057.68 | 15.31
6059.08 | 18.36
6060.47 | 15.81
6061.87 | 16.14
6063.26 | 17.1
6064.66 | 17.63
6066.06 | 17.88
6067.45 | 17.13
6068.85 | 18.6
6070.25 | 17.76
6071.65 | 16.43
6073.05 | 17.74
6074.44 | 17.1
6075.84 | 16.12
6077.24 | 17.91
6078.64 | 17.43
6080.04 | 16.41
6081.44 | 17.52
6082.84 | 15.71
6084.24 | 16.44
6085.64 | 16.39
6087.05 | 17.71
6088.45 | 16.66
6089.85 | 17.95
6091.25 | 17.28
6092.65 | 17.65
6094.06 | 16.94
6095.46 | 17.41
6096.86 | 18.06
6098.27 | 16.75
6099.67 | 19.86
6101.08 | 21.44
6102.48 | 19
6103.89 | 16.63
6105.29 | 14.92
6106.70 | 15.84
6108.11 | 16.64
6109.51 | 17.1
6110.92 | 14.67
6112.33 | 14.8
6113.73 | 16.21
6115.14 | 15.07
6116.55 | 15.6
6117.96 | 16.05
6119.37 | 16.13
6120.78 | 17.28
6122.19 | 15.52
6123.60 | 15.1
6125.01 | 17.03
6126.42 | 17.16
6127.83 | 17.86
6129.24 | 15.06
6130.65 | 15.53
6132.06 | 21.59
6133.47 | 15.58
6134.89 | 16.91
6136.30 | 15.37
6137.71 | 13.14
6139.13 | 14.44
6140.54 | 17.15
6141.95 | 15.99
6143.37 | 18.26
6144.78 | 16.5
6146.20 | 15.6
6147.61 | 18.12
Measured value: 5966.32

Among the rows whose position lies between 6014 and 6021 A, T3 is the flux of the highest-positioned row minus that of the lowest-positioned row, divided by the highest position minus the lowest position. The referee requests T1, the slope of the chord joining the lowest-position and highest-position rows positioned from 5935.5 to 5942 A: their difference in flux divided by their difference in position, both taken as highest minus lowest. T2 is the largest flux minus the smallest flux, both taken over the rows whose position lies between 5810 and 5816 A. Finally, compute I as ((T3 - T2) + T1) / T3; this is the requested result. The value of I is -12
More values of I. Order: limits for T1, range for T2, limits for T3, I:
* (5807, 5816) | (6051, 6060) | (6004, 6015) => 10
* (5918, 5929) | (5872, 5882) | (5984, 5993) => -29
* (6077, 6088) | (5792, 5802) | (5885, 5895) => 13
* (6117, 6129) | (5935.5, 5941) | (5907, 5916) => -19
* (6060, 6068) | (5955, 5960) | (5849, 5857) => 4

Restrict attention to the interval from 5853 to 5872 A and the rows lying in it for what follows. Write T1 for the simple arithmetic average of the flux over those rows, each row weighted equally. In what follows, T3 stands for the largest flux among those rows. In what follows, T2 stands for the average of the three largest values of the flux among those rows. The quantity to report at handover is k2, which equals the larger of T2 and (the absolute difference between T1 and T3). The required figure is 18.0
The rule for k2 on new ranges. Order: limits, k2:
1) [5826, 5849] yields 18.9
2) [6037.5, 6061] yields 18.6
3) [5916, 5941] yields 18.1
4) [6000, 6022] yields 18.5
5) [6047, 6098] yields 18.3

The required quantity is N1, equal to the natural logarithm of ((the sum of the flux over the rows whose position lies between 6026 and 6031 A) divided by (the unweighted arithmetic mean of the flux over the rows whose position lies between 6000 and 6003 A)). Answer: 1.11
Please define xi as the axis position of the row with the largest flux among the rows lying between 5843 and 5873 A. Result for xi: 5843.95 A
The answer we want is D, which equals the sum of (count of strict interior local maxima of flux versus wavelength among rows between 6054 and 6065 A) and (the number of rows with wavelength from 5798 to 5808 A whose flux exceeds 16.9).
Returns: 8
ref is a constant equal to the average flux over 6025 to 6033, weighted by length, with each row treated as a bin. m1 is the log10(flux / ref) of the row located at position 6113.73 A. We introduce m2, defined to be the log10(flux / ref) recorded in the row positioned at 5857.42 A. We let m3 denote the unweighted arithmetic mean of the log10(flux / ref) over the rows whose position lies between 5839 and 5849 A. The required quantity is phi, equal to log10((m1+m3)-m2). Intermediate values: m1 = -0.017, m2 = -0.066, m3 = 0.020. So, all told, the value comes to -1.16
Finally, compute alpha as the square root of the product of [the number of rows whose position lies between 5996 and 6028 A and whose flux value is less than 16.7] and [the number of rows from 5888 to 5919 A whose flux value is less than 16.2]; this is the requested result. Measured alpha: 13.5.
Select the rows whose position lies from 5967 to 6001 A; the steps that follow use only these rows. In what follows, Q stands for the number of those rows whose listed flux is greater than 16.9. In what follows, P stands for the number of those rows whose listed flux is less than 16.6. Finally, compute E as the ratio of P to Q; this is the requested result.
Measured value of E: 0.82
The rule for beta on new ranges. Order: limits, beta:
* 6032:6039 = 6036.80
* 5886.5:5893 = 5887.17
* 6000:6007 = 6004.91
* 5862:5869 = 5865.52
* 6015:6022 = 6018.75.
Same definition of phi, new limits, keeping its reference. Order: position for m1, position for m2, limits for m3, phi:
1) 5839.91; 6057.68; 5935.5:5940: -1.45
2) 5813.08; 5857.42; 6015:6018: -1.28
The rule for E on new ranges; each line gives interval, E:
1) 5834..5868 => 0.83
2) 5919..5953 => 2.33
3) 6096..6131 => 1.44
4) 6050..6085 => 0.92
